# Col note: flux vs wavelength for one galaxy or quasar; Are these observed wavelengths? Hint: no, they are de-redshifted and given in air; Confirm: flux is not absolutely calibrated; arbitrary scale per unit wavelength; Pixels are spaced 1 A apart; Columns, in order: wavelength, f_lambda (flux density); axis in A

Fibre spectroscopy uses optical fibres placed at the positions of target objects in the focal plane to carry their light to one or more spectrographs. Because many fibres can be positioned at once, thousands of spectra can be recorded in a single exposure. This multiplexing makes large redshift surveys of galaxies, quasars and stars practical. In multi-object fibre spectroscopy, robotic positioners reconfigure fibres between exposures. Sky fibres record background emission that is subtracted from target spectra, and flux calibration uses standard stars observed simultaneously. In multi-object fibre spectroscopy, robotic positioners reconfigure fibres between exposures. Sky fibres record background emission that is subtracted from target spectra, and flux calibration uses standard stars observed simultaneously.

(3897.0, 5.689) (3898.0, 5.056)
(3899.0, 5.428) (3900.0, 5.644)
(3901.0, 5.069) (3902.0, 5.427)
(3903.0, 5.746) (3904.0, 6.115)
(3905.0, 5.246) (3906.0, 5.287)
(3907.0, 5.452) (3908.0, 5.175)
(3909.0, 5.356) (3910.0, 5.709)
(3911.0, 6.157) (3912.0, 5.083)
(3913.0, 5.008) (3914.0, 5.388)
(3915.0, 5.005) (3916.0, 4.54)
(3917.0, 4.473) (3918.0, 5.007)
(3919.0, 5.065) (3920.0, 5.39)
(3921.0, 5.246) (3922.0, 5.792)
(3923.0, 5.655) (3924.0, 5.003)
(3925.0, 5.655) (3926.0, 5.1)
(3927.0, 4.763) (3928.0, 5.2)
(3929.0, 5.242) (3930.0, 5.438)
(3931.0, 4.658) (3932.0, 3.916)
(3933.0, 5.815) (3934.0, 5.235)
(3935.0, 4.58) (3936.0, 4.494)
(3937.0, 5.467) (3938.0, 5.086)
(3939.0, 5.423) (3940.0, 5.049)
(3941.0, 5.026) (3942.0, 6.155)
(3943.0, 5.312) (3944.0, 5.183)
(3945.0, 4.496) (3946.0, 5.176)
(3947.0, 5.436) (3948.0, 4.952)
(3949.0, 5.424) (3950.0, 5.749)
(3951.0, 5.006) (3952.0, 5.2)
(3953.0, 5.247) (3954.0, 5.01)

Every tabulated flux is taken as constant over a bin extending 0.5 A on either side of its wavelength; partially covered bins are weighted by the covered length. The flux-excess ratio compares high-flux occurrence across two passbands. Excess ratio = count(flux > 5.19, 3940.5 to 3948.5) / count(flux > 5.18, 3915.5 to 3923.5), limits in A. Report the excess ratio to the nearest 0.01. 0.75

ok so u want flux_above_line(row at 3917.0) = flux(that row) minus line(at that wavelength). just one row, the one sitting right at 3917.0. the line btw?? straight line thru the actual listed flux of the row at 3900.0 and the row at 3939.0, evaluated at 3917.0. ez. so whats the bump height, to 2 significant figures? -1.1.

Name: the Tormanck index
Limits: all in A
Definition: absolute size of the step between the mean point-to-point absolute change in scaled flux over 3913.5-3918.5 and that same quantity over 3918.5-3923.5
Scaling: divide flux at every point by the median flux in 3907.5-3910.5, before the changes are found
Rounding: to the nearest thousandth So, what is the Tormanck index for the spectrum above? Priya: 0.014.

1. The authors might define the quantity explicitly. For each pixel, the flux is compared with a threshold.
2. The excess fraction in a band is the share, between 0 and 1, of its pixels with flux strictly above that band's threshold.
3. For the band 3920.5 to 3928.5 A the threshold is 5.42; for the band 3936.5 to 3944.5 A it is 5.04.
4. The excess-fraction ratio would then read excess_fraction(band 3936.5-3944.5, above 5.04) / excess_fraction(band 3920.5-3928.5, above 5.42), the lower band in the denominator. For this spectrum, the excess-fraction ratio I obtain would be 2.3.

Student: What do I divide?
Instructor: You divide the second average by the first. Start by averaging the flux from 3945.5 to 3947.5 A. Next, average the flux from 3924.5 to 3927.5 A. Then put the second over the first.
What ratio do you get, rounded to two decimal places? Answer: 0.97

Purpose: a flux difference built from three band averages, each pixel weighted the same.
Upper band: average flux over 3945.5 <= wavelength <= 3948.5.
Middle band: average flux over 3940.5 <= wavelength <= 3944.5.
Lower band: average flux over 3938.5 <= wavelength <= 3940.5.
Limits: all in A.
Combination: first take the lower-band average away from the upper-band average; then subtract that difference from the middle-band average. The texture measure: 5.47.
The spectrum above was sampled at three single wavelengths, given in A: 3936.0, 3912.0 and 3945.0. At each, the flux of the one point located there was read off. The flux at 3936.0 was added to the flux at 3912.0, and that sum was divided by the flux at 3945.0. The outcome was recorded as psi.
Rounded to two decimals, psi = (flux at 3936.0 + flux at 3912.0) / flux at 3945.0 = 2.13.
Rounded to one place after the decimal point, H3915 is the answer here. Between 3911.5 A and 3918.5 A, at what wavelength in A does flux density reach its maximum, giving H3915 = 3914.0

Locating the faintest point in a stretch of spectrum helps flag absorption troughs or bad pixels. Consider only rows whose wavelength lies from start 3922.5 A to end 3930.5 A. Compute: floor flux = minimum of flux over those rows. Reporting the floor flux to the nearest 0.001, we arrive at 4.763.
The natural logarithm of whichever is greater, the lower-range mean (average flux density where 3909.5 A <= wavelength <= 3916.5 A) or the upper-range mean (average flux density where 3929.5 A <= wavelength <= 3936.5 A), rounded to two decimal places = 1.66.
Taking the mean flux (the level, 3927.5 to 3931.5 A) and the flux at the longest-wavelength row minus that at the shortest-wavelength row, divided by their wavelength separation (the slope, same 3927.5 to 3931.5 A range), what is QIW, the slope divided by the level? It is -0.04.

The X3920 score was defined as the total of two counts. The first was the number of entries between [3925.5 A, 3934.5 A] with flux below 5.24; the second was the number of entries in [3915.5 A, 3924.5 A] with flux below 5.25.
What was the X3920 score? 12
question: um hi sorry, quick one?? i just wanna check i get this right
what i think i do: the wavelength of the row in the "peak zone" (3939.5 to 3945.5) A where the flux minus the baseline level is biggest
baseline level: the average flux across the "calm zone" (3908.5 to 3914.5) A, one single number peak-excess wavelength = 3942.0 A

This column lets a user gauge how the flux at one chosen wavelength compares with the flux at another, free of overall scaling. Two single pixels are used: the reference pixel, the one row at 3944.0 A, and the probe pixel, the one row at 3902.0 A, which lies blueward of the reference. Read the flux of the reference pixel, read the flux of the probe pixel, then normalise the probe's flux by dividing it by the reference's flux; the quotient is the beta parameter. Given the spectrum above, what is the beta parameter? 1.05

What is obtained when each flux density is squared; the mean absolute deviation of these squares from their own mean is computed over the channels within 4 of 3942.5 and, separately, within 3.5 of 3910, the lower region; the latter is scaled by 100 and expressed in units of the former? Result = 103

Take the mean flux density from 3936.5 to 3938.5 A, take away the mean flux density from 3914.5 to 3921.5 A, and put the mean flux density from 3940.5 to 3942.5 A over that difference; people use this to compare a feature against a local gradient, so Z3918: 18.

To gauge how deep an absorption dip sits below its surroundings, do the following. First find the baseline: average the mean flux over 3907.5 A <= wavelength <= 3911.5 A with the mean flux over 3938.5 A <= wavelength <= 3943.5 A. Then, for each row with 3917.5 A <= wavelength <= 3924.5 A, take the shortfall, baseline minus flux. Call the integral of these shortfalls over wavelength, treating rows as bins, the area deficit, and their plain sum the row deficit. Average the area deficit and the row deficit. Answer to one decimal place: 1.3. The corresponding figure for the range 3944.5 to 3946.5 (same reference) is 1.3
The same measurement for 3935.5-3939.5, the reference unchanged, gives 1.5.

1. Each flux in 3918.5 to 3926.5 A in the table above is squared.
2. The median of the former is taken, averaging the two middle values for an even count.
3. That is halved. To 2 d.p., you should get 14.14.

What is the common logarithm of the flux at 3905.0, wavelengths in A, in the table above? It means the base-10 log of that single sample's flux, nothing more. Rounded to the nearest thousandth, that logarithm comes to 0.720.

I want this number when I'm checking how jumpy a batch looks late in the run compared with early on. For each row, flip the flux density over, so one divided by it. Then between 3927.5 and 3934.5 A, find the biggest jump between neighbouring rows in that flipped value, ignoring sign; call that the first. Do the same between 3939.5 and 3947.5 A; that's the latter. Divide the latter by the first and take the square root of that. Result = 0.66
